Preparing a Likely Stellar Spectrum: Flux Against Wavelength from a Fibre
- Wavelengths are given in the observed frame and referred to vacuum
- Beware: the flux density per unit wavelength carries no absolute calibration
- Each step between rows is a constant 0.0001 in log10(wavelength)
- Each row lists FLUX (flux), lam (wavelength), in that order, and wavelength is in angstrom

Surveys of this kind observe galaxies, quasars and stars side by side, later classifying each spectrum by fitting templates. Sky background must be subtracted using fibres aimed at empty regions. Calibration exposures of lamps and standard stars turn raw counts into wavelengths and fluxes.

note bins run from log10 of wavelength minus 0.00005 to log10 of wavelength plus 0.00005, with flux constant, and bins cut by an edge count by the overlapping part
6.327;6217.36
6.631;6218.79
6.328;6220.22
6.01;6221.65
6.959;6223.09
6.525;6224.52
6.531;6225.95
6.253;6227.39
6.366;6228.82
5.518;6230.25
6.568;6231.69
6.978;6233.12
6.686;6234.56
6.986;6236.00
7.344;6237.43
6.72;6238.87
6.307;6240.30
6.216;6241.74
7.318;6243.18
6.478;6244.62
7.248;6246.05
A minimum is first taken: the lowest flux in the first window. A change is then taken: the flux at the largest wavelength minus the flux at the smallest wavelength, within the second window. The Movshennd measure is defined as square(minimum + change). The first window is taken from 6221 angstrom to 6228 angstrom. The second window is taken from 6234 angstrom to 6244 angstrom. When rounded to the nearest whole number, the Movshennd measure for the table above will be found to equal 44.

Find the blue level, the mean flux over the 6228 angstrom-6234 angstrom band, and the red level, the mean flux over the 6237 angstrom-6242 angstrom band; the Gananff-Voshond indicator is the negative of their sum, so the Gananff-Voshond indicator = -13.0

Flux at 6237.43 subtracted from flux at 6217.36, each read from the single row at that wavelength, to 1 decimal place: -1.0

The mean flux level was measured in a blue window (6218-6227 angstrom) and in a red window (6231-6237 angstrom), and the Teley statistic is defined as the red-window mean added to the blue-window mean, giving 13.3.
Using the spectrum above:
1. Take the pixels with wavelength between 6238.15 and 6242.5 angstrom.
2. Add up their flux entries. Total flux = 19.2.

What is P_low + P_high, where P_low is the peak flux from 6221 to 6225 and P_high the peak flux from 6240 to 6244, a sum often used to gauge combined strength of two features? 14.3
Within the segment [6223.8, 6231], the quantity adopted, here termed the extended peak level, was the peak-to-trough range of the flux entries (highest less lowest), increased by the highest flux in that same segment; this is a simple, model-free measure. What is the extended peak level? 7.5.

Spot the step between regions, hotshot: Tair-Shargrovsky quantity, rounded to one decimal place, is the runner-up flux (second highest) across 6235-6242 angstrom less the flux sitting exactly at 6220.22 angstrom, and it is 0.7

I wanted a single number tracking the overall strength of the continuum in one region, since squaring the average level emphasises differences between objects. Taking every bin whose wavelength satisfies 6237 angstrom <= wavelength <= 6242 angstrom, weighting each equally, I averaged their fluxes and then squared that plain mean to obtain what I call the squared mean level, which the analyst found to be 44.2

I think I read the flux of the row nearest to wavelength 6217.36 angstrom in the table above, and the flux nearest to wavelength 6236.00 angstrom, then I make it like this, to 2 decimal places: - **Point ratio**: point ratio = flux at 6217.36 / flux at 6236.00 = 0.91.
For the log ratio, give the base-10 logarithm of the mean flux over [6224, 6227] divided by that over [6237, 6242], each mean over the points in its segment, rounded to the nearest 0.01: -0.01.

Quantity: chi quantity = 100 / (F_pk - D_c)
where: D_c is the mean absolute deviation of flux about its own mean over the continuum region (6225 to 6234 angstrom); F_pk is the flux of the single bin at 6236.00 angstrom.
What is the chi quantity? 15.0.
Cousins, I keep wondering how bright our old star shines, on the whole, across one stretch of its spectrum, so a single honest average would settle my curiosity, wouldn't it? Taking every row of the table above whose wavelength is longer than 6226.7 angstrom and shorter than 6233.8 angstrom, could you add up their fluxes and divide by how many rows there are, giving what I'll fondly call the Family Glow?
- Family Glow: 6.34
